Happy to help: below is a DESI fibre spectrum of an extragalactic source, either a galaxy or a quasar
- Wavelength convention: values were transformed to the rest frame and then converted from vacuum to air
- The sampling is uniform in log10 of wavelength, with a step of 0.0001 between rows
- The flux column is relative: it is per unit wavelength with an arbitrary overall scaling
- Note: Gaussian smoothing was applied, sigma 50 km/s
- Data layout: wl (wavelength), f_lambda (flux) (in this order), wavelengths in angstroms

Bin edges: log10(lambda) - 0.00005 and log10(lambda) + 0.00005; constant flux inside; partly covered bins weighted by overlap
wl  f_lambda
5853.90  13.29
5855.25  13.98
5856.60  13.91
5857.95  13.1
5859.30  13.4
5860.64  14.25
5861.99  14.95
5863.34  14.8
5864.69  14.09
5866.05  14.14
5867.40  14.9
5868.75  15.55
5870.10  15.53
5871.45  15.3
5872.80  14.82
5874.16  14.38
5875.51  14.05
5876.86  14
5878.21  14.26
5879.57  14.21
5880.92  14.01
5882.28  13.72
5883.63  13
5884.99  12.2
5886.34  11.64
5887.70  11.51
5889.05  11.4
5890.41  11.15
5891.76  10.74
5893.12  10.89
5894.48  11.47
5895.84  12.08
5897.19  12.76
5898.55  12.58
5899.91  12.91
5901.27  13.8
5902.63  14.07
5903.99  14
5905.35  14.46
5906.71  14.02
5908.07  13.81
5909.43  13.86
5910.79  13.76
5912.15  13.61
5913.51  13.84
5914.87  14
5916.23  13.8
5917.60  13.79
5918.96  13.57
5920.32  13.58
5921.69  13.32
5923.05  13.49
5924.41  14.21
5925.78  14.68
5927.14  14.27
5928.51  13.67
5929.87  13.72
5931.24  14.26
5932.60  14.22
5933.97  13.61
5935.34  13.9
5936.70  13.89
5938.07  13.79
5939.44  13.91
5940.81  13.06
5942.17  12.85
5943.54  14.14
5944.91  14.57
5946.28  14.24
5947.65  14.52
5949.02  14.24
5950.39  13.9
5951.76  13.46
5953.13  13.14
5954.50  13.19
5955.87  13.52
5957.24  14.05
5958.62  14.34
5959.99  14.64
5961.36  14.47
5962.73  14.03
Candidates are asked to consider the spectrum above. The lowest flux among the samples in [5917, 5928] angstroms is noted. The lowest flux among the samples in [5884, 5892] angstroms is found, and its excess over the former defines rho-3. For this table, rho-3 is -2.6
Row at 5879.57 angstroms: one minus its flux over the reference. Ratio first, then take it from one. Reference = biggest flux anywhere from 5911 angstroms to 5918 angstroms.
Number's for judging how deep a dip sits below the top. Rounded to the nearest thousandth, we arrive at -0.015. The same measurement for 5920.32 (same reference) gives 0.030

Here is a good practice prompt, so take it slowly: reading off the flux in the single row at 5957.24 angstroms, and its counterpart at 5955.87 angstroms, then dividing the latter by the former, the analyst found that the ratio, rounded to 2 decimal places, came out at 0.96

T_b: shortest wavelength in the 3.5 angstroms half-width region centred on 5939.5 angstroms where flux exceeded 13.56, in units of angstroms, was 5936.70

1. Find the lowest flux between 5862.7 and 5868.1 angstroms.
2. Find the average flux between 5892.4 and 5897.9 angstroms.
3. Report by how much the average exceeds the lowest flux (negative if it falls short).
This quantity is -2.3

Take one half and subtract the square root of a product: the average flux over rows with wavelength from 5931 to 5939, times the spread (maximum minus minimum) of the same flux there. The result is -2.5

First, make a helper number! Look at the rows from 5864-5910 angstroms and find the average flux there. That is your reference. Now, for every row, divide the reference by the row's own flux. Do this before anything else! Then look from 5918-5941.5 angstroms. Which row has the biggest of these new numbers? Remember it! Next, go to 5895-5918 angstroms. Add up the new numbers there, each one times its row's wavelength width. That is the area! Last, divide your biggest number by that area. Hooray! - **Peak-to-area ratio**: 0.045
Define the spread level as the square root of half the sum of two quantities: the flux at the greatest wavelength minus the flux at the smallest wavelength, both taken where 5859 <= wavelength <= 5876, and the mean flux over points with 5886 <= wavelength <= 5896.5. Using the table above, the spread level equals 2.45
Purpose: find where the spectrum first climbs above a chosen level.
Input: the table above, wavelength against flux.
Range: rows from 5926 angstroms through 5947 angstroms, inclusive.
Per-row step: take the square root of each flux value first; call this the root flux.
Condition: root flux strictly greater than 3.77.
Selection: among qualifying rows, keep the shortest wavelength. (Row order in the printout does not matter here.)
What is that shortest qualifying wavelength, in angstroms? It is 5927.14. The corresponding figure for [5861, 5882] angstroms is 5861.99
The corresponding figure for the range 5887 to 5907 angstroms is 5905.35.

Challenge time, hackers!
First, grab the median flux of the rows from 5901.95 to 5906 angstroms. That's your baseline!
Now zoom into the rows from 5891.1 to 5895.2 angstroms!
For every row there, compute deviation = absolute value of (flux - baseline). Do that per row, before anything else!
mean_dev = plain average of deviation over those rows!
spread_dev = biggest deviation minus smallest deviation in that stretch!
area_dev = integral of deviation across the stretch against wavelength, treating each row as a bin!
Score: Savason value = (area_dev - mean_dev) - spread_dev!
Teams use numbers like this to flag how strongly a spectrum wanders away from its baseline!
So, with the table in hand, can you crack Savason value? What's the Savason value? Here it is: 8.6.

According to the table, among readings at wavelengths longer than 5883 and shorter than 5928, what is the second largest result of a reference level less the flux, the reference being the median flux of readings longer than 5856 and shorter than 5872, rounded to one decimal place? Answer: 3.6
